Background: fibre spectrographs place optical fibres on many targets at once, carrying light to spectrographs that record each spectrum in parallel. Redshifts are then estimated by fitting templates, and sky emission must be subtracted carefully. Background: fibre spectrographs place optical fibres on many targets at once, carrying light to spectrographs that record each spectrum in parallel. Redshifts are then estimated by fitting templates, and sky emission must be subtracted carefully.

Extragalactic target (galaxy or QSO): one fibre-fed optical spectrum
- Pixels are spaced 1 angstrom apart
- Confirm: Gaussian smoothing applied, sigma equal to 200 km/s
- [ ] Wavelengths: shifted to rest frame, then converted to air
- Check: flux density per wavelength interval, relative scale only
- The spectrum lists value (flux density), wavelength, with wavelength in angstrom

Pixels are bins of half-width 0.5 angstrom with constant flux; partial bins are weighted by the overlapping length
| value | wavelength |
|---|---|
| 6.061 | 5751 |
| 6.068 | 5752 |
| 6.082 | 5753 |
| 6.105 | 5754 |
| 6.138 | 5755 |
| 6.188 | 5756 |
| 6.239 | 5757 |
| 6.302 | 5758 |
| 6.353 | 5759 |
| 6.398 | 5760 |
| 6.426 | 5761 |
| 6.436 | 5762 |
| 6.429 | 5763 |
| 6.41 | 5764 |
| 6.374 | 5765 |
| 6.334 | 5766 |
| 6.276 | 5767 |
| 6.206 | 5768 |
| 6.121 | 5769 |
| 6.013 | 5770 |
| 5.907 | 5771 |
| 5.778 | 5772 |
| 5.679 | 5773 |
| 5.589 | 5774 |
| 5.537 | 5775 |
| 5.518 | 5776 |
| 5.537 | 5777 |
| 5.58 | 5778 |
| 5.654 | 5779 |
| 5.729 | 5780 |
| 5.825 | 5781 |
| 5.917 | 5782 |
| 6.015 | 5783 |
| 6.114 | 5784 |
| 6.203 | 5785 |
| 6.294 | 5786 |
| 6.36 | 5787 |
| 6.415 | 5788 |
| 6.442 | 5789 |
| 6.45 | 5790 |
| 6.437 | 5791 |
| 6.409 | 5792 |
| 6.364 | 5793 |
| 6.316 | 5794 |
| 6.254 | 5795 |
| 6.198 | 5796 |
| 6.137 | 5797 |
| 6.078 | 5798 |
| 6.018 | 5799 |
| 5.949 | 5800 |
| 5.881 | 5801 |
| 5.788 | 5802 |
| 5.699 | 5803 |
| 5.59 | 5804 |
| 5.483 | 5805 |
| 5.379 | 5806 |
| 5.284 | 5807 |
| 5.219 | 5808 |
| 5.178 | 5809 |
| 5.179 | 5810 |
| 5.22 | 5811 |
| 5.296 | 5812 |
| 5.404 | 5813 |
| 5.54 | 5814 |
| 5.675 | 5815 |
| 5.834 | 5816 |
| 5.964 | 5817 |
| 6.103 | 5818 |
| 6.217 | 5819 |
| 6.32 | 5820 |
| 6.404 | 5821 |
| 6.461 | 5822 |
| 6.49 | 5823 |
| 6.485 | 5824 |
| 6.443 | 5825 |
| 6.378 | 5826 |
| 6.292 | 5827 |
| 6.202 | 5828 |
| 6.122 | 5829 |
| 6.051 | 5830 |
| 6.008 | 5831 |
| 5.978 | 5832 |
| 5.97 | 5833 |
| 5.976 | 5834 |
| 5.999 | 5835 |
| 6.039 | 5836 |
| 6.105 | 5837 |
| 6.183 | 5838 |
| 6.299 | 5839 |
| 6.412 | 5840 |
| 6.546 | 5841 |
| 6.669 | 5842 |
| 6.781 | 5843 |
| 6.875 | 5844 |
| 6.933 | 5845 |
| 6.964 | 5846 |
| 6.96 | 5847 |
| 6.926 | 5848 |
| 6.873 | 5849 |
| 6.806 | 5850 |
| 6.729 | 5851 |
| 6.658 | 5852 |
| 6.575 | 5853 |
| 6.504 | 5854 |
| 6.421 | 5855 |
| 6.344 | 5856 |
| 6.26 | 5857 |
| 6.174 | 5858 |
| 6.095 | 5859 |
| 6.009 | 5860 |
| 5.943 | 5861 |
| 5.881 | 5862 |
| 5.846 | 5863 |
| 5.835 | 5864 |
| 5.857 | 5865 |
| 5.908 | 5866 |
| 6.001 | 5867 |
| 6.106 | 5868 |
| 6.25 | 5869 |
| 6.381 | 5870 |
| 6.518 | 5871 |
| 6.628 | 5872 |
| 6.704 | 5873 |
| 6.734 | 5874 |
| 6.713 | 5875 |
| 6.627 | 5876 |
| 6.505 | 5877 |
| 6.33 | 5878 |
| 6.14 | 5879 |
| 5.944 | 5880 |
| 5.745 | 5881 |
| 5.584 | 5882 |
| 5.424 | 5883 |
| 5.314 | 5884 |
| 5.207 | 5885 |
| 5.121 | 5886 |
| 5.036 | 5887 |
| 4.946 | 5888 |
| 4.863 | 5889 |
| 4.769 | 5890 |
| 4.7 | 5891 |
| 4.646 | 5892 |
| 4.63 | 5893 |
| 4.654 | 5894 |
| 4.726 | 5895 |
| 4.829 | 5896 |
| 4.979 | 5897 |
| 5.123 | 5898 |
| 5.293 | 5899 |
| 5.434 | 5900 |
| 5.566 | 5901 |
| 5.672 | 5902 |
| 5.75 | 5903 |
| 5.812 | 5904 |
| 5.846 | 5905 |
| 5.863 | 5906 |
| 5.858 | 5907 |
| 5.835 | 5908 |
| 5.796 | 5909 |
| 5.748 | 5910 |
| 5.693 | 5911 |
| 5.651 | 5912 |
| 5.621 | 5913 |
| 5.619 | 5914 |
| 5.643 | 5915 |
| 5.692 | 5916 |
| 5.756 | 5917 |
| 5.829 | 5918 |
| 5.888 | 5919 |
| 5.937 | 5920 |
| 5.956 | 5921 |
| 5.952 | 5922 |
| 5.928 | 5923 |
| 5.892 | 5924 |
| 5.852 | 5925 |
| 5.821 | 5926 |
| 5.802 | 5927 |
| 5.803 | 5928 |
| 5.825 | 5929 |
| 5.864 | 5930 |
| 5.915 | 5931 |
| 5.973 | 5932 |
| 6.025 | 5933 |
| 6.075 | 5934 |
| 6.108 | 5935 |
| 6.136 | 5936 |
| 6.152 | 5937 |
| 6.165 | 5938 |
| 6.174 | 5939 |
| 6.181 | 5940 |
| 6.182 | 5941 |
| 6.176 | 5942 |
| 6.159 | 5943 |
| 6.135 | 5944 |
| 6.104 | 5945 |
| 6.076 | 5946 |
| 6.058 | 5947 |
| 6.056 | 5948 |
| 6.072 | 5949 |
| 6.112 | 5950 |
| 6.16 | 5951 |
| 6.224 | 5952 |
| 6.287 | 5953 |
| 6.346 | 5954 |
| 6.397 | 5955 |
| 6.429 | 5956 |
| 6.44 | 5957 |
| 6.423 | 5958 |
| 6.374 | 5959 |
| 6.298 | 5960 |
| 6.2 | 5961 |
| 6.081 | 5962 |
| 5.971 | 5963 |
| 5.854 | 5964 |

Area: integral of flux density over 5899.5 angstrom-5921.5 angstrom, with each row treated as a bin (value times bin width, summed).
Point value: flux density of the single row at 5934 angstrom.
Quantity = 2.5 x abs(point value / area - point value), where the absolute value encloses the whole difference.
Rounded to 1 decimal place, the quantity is 15.1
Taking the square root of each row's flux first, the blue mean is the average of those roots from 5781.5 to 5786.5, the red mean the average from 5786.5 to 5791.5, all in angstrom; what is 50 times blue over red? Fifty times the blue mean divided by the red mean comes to 49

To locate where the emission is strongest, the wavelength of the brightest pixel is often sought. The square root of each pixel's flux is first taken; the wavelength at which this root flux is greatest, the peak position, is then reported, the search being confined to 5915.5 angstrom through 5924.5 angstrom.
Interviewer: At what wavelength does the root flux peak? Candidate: 5921 angstrom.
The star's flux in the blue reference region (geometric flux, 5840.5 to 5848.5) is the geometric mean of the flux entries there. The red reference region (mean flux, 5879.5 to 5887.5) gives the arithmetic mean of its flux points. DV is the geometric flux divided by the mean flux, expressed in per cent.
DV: 126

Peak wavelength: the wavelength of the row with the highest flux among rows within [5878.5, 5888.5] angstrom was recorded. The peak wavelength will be 5879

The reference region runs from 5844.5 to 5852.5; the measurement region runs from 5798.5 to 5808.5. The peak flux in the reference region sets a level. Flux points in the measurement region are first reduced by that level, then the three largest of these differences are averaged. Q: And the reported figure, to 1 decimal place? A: -1.0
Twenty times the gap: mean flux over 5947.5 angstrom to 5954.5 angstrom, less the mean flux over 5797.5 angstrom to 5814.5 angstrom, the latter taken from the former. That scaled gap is 13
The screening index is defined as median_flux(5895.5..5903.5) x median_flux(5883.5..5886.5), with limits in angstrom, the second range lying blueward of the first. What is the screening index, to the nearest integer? 28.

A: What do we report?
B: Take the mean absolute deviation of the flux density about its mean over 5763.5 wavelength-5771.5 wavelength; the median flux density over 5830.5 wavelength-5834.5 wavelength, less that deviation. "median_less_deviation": 5.8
